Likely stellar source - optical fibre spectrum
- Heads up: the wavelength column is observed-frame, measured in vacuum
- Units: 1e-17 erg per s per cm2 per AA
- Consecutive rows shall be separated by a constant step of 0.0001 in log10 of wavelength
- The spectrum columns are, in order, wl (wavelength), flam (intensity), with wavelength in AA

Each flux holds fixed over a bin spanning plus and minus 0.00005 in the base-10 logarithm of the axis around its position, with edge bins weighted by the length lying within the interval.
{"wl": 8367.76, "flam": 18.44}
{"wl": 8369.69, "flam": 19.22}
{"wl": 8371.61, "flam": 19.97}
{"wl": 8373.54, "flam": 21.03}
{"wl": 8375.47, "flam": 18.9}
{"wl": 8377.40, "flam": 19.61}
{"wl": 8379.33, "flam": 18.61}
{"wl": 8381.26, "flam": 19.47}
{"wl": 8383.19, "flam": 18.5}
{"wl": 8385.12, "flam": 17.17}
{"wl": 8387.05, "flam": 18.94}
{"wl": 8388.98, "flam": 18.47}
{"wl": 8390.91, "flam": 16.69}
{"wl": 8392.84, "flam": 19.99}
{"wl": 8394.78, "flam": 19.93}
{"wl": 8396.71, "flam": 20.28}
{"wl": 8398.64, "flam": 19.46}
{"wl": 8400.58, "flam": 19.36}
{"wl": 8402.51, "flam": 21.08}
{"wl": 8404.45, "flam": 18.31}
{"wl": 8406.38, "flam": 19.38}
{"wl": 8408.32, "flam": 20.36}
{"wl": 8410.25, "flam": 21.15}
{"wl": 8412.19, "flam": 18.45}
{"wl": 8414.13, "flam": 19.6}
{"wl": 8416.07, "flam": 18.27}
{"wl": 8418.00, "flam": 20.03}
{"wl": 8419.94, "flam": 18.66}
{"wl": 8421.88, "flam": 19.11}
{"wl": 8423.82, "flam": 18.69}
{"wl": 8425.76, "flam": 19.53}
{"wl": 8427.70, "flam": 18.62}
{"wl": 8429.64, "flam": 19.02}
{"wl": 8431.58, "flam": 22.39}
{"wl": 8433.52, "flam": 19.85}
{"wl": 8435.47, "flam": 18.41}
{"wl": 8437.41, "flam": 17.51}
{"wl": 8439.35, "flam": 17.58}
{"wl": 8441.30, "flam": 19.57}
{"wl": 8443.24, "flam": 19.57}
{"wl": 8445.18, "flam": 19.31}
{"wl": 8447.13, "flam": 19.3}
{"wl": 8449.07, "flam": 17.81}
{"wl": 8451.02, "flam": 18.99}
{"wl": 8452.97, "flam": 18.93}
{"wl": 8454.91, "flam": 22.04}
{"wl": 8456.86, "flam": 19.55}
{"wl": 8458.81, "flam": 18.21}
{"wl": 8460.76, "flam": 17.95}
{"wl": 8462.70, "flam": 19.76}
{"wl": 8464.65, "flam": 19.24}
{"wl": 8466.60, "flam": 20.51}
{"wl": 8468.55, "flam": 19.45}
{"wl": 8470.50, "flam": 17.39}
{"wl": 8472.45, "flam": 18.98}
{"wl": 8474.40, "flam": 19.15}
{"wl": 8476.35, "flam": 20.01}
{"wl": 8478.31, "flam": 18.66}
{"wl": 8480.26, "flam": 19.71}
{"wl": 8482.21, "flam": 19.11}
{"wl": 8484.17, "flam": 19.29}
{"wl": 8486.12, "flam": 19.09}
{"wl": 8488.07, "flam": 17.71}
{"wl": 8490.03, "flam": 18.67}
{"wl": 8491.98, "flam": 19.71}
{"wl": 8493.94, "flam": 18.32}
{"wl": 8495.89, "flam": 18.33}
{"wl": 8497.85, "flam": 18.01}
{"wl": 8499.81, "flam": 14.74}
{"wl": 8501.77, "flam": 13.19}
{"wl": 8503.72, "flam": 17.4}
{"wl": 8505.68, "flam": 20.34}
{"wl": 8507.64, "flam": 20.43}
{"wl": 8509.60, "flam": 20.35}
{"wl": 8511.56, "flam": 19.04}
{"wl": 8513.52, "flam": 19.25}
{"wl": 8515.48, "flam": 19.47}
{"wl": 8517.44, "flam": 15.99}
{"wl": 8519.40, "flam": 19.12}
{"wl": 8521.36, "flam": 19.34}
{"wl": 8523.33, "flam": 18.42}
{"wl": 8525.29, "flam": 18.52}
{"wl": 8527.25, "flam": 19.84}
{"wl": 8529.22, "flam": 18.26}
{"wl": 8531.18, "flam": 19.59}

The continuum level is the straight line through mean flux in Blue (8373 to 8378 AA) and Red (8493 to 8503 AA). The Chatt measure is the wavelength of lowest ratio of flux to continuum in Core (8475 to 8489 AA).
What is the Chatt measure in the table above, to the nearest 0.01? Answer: 8488.07 AA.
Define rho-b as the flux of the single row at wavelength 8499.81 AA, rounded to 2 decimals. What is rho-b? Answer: 14.74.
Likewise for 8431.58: 22.39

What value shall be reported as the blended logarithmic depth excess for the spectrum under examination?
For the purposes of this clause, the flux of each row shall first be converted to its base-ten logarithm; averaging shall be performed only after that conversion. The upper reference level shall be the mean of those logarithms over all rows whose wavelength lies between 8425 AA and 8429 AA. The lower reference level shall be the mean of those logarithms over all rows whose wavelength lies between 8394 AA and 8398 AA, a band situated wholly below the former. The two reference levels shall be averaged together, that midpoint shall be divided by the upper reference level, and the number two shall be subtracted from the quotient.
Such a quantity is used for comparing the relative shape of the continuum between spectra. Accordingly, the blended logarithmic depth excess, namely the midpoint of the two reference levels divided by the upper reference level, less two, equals -0.99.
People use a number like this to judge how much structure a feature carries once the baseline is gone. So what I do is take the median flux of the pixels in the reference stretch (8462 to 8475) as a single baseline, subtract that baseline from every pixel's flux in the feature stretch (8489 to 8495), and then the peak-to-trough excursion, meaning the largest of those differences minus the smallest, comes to 1.4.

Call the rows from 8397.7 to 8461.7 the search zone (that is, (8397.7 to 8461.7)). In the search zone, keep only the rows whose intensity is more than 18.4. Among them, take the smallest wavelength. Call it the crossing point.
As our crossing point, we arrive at 8398.64 AA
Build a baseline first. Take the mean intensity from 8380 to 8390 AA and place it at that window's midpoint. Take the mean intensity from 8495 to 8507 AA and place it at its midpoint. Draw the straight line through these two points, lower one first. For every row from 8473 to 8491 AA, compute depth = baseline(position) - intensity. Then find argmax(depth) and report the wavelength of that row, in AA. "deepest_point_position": 8488.07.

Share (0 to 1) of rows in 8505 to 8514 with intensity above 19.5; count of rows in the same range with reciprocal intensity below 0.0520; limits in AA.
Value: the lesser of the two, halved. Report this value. 0.30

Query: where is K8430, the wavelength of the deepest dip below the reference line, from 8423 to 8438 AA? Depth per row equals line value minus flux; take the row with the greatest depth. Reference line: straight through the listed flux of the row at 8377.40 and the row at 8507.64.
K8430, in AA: 8437.41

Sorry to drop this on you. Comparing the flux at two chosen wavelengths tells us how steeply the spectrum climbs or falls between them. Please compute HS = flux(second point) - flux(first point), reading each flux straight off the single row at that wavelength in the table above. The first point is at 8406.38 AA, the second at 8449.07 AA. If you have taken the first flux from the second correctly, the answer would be -1.6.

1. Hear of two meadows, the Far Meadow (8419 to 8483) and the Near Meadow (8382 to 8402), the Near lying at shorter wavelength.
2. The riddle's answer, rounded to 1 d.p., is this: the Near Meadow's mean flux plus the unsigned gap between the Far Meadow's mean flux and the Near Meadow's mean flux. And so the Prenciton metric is 19.2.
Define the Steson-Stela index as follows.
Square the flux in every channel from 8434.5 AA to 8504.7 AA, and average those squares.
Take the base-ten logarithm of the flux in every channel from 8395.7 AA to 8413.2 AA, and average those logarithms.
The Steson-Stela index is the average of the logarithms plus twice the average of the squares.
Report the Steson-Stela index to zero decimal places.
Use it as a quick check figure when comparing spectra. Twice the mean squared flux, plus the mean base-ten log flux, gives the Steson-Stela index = 701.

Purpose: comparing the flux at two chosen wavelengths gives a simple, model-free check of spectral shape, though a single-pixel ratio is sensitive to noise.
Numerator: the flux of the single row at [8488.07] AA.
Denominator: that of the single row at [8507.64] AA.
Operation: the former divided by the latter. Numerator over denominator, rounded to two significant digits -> 0.87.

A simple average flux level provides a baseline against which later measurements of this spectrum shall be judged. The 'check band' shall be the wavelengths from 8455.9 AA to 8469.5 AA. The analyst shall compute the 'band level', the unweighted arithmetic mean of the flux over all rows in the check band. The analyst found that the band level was 19.2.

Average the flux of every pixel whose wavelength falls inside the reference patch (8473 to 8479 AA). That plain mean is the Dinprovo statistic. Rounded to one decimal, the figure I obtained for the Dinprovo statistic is 19.3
